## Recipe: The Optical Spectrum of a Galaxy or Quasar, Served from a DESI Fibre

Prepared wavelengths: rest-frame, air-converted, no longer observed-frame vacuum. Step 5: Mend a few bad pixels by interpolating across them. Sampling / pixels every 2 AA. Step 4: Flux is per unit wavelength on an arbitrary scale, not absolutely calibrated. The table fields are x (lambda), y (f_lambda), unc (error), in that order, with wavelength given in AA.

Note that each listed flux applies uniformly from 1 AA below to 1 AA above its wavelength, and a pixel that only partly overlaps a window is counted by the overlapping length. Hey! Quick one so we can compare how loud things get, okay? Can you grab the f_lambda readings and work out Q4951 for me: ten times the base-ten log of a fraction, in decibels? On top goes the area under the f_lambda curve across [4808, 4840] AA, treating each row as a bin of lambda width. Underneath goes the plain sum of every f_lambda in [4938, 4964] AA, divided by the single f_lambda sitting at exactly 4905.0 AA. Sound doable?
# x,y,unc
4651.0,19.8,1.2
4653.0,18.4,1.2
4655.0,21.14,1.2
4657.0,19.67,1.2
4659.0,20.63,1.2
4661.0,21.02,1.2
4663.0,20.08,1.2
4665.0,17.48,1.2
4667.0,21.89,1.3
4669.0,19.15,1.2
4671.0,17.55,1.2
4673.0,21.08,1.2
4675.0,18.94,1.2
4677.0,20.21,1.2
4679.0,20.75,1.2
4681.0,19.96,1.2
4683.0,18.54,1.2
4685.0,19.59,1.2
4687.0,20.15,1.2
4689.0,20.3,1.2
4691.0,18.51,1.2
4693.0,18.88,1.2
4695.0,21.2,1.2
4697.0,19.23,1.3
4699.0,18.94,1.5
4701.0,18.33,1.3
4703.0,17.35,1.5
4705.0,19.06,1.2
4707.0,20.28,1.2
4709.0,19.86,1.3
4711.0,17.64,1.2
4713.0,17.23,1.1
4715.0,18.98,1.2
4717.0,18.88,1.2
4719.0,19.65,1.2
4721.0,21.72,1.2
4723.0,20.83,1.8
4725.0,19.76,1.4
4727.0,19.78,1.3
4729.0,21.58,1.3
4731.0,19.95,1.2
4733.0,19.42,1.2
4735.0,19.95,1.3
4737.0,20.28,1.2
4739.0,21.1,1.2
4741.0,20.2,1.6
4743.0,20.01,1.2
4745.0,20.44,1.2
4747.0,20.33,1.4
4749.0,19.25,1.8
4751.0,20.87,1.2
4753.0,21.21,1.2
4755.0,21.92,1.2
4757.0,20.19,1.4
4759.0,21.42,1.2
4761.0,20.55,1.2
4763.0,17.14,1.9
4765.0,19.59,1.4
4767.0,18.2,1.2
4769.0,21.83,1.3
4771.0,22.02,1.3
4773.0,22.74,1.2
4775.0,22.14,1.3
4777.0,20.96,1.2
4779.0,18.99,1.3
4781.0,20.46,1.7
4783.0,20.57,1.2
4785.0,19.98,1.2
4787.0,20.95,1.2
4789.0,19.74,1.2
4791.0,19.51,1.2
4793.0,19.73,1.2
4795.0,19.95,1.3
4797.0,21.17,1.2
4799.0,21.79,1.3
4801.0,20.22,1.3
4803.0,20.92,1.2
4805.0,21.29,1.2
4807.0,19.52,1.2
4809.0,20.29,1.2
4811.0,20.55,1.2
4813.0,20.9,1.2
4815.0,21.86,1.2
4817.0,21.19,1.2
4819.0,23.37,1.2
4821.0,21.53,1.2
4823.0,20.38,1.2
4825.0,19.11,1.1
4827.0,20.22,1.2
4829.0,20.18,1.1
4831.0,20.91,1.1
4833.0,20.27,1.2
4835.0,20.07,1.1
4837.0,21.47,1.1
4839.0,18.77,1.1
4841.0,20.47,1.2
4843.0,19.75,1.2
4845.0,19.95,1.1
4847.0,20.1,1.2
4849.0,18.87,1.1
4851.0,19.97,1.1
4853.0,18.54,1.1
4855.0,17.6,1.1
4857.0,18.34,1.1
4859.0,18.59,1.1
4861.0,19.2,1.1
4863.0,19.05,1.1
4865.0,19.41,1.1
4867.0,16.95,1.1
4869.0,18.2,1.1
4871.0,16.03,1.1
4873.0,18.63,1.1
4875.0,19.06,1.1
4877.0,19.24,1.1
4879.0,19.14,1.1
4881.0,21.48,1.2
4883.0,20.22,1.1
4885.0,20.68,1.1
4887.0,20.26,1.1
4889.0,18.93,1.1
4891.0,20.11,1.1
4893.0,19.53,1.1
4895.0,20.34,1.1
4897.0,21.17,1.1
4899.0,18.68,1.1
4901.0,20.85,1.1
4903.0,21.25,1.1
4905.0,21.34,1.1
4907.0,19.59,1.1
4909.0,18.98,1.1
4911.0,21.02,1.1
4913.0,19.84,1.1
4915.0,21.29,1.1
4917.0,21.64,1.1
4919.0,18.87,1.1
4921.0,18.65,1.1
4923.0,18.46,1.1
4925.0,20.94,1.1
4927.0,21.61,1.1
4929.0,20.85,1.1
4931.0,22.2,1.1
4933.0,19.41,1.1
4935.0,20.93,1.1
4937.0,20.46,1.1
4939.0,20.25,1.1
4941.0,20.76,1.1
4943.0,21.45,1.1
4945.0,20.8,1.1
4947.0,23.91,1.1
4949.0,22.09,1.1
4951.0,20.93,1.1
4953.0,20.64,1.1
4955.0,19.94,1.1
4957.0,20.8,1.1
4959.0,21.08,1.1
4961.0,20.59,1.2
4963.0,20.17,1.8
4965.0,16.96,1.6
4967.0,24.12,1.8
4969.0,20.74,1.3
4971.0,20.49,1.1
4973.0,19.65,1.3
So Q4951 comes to 17.1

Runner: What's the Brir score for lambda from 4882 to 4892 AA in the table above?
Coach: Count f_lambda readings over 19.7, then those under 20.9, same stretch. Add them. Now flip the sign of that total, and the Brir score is -9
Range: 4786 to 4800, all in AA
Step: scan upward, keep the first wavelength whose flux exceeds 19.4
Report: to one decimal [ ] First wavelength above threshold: 4787.0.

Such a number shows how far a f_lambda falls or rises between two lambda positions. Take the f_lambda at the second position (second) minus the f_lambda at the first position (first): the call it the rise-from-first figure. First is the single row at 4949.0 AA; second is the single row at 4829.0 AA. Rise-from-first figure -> -1.9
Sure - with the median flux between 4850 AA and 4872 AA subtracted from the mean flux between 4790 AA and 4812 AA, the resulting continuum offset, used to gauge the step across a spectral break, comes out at 1.9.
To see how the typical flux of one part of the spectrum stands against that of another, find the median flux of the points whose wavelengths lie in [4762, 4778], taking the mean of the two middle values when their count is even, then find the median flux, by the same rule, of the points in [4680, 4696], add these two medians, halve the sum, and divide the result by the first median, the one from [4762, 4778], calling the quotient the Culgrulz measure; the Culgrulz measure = 0.96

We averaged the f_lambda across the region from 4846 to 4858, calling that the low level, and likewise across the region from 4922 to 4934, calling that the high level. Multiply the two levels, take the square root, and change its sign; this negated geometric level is -19.7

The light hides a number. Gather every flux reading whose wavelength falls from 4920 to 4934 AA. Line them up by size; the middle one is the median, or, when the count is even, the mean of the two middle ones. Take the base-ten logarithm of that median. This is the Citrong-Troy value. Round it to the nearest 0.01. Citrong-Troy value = 1.32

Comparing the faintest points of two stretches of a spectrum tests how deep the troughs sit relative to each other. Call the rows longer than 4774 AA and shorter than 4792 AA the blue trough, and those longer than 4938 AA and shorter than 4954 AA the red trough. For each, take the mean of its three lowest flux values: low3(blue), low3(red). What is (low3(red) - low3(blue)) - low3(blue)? -18.3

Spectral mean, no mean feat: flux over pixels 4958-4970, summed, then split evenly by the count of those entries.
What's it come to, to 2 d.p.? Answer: 20.61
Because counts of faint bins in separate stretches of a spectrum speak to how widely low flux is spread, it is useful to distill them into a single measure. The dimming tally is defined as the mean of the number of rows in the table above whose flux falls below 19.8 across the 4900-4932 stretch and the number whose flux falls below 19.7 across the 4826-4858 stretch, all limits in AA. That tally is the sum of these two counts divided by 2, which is 5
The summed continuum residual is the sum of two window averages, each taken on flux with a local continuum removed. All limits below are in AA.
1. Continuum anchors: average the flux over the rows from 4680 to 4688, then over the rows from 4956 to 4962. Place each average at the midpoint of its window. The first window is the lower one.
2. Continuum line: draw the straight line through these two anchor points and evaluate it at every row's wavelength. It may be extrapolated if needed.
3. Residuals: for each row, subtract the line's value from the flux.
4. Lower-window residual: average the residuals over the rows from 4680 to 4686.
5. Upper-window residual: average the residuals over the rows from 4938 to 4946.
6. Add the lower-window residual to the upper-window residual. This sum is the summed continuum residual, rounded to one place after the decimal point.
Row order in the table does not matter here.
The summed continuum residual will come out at -0.1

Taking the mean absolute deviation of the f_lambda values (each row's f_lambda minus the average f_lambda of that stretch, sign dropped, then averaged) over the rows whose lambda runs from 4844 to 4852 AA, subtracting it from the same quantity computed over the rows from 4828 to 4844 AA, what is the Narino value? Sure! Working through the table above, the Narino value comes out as 0.12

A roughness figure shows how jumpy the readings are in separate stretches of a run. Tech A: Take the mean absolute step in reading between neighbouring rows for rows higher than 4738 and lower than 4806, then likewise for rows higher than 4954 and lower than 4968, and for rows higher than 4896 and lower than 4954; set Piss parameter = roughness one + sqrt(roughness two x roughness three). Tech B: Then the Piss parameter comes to 2.63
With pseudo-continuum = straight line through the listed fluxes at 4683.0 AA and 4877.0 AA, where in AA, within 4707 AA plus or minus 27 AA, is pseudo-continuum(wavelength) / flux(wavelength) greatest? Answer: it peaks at 4713.0 AA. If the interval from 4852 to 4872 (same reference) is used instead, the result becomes 4871.0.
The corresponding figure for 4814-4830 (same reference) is 4825.0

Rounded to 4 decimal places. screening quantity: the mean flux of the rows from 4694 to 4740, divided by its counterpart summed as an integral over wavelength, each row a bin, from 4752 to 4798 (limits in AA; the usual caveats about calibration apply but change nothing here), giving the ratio 0.0208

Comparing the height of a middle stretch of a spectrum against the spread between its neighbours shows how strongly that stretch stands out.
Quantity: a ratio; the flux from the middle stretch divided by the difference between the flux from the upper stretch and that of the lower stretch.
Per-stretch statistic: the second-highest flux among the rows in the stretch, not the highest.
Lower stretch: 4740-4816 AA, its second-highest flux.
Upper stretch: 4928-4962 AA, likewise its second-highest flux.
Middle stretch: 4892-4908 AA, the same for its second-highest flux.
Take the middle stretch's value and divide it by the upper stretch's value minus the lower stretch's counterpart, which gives 354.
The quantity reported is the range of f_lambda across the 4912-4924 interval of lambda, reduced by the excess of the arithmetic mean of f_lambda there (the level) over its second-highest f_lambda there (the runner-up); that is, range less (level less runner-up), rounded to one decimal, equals 4.7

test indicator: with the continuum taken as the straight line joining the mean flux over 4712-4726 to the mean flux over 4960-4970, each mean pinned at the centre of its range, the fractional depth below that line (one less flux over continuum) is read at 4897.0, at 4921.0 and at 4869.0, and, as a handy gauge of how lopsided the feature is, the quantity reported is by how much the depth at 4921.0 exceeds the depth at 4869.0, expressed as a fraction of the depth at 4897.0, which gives 0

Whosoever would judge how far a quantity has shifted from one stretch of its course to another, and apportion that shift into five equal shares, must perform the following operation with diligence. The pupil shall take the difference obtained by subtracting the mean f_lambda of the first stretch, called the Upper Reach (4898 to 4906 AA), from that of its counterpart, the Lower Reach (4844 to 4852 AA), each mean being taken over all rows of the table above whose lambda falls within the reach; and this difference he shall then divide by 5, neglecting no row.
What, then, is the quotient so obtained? -0.16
